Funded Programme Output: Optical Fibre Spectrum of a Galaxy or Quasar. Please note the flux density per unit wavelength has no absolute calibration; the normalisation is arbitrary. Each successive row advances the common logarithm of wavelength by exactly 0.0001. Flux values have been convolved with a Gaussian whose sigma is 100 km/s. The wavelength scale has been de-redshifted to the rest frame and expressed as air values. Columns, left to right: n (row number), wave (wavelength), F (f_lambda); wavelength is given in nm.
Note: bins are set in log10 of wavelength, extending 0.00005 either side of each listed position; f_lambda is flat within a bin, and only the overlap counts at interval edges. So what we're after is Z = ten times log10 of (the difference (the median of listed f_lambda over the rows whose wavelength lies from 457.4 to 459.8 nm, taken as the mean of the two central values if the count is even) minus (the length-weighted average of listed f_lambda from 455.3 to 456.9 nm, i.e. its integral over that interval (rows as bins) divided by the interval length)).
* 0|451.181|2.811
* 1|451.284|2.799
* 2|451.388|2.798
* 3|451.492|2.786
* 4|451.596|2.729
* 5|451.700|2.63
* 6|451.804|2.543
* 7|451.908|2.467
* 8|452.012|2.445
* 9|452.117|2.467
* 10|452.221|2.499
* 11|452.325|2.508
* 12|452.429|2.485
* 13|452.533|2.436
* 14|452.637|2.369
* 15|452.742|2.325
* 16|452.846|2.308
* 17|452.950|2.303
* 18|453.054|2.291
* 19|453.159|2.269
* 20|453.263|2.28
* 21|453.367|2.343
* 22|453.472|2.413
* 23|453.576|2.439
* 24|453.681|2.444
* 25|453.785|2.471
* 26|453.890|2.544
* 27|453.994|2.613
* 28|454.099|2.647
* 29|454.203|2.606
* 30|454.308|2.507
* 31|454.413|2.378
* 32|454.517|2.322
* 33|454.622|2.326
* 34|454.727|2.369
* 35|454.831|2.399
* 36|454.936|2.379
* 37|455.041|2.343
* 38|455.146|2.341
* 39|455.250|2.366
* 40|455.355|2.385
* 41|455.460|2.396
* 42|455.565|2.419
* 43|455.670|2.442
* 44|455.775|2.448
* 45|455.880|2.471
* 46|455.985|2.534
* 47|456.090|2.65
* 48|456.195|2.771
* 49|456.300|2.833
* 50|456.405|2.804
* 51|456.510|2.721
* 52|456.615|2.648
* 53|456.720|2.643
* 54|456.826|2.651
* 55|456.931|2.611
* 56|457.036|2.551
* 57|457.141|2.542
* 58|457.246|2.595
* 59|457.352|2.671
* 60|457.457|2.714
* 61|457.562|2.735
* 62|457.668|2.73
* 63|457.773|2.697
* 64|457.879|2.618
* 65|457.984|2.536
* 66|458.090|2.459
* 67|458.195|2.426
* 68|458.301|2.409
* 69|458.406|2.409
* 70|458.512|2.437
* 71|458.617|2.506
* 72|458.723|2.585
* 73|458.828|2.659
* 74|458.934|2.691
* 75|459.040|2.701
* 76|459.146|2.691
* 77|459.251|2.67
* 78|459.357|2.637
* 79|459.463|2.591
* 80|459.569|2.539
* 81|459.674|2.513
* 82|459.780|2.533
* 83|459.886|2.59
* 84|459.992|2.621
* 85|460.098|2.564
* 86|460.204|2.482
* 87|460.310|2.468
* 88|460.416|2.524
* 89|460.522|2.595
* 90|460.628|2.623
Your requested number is -23.7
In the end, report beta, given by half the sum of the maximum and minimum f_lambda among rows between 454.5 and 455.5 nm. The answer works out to 2.36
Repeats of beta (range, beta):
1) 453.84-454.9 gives 2.48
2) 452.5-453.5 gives 2.35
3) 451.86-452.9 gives 2.41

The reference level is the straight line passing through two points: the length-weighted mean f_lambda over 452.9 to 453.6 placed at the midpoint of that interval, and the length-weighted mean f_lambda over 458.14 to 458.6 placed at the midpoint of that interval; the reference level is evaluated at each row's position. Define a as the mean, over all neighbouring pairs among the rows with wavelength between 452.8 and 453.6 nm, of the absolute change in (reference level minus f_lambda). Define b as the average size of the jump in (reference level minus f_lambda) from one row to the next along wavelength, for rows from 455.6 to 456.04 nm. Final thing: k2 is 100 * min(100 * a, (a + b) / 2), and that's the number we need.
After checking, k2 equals 2.9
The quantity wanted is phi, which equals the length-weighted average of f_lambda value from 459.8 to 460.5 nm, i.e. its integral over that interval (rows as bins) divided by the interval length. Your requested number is 2.54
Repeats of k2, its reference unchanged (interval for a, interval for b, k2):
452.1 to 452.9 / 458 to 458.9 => 3.9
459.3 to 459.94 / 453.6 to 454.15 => 4.5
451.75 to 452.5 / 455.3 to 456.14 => 3.3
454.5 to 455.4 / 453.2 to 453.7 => 3.0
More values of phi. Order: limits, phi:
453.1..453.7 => 2.36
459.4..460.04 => 2.57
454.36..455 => 2.36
